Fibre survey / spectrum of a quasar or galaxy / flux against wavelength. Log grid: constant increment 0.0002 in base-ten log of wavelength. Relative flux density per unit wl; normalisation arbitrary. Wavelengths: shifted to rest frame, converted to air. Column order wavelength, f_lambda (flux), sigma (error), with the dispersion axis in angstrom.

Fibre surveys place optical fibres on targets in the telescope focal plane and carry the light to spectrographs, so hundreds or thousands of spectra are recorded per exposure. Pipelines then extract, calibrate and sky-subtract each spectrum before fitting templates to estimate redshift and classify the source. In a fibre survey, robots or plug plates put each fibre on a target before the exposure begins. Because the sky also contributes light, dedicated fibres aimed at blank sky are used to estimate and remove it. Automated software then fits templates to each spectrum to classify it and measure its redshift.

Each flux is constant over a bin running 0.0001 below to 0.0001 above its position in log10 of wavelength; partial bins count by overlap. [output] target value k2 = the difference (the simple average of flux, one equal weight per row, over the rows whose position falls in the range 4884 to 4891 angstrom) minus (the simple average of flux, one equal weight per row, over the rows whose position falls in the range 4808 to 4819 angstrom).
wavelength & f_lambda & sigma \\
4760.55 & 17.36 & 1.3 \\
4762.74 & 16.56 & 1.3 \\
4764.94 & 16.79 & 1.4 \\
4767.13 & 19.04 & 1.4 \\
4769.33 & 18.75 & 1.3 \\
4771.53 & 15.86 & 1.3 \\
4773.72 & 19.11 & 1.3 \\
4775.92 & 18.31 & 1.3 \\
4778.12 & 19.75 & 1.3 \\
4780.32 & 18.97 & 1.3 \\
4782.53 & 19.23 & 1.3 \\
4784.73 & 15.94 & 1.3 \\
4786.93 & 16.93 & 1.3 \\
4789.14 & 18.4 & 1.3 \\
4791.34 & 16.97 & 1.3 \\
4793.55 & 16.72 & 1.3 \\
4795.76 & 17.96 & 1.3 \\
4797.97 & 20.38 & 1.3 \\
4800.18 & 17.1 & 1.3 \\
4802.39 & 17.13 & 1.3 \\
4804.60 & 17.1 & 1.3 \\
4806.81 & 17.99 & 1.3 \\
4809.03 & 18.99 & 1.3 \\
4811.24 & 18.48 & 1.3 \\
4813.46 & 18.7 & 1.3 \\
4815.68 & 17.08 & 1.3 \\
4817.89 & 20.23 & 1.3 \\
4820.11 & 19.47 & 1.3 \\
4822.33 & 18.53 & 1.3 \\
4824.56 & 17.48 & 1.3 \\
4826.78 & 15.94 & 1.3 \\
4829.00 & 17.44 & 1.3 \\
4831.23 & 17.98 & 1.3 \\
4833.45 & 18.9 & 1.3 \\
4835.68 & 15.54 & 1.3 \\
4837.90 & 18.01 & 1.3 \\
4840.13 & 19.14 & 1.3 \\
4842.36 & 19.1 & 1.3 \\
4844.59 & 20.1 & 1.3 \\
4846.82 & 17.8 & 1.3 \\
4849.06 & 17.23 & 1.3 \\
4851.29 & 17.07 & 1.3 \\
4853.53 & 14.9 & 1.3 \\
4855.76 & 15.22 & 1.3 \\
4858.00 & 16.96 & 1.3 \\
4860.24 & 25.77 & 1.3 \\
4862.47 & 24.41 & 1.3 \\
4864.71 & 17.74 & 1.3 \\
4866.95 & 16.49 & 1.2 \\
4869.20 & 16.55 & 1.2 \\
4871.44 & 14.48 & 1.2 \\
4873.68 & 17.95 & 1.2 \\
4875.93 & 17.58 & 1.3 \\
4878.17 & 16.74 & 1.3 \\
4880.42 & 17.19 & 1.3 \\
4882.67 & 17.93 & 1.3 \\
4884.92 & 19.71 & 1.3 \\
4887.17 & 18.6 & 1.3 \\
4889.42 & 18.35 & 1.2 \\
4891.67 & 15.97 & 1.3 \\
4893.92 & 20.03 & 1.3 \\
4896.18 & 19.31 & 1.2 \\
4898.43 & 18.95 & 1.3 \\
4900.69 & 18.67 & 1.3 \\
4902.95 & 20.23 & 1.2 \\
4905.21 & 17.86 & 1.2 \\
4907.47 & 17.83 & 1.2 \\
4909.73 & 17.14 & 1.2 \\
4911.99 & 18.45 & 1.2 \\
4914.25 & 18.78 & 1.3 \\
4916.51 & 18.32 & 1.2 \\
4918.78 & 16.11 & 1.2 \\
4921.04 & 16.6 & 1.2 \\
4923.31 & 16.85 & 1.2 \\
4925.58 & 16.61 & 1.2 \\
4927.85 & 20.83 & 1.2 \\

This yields 0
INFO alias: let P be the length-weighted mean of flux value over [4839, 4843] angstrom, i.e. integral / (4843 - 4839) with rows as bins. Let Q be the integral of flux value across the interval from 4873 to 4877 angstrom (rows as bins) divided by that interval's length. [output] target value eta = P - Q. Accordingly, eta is 1.4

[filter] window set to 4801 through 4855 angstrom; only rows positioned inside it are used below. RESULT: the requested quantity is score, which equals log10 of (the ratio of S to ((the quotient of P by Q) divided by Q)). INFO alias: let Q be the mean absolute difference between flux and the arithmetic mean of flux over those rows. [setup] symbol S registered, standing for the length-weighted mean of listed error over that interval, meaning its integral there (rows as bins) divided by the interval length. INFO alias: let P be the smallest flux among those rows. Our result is -1.02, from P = 14.9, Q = 1.04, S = 1.300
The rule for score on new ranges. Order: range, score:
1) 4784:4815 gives -1.15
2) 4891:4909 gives -1.07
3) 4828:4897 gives -0.65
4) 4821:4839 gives -1.19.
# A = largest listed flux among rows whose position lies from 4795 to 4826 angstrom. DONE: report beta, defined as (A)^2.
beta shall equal 415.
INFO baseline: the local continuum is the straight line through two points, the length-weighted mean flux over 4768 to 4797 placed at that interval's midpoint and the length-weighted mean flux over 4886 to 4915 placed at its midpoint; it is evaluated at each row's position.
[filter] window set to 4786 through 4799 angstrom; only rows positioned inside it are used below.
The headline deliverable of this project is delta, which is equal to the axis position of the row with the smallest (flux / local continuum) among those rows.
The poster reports 4793.55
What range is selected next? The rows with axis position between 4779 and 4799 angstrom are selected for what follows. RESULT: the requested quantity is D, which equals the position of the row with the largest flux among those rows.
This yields 4797.97 angstrom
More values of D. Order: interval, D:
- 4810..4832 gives 4817.89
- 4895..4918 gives 4902.95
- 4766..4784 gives 4778.12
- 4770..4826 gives 4797.97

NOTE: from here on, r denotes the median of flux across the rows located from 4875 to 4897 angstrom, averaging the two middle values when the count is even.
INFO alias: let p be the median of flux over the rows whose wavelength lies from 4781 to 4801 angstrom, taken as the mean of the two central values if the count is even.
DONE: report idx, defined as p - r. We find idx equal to -1.0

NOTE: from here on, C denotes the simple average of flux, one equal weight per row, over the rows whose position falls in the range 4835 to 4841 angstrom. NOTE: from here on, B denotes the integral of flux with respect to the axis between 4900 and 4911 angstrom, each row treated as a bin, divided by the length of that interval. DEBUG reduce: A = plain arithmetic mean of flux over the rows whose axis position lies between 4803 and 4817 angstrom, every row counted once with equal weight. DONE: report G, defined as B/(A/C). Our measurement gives 17.8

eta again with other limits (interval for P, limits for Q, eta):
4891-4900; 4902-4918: 0.4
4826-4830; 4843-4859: -0.4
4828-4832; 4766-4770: -1.2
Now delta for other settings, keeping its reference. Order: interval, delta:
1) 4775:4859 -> 4853.53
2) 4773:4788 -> 4784.73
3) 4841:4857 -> 4853.53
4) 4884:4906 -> 4891.67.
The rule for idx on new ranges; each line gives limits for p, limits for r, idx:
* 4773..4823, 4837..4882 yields 1.0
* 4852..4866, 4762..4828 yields -0.8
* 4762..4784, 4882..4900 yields 0.1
